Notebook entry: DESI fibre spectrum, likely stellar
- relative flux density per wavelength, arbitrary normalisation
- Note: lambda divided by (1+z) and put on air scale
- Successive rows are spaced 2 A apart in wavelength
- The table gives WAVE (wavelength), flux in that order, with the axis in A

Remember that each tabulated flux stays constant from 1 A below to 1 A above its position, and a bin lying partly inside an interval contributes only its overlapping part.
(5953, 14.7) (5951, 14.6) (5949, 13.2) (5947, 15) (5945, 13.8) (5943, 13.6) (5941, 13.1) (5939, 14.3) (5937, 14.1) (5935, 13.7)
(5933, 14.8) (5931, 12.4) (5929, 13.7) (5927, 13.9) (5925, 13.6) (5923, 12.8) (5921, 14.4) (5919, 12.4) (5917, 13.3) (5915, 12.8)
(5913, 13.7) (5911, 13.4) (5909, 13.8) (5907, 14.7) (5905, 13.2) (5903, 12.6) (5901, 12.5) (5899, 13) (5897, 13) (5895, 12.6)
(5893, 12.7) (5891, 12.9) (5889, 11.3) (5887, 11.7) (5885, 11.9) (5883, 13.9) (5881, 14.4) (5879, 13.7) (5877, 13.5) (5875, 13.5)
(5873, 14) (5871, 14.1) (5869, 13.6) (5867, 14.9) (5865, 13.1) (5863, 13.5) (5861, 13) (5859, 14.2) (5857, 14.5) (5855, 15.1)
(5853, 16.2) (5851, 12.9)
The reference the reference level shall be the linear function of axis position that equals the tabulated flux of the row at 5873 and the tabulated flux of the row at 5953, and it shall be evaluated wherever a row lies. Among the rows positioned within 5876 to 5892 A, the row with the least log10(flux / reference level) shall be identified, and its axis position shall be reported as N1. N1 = 5889 A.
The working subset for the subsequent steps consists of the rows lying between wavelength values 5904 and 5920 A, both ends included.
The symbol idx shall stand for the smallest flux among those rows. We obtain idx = 12.4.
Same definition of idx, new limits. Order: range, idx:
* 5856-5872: 13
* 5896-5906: 12.5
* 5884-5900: 11.3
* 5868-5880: 13.5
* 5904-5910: 13.2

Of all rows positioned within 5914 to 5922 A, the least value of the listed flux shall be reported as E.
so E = 12.4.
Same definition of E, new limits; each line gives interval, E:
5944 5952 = 13.2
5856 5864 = 13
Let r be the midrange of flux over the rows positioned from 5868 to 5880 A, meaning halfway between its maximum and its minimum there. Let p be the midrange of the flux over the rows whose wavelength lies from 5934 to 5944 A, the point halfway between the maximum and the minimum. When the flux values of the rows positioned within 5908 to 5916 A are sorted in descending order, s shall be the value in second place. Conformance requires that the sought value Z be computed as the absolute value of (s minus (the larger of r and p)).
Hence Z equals 0.10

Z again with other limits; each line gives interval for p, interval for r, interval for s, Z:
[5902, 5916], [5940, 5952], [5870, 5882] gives 0.05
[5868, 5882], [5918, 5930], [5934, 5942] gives 0.15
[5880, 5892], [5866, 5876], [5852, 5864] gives 0.90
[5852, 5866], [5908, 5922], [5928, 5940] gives 0.30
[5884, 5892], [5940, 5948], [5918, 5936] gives 0.35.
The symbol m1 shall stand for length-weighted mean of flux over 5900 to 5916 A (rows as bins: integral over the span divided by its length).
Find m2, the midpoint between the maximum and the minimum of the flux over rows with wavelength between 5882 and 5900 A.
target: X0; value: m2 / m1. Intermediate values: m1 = 13.3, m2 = 12.6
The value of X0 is 0.94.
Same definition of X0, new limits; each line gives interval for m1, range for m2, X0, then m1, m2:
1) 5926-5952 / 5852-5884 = 1.05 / 13.9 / 14.6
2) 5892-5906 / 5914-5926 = 1.05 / 12.8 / 13.4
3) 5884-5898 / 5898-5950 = 1.11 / 12.3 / 13.7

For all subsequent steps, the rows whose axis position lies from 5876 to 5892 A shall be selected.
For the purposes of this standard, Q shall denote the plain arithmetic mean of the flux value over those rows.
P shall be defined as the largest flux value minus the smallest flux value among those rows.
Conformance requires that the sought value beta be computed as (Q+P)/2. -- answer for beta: 8.01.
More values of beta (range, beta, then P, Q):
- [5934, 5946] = 7.48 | 1.20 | 13.8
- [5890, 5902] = 6.64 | 0.50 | 12.8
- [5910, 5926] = 7.65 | 2.00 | 13.3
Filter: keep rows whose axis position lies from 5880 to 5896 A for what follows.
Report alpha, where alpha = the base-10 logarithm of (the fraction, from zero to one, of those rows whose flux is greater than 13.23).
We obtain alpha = -0.60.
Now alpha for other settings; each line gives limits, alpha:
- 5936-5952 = -0.12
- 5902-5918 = -0.20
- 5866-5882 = 0.00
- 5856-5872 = -0.12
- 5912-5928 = -0.20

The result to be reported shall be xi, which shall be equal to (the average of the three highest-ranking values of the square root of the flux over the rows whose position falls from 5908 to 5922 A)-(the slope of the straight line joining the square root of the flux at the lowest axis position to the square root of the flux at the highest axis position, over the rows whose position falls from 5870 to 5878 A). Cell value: 3.75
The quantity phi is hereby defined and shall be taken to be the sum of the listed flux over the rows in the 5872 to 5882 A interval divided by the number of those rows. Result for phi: 13.8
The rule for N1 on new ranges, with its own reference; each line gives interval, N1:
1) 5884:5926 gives 5889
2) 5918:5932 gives 5931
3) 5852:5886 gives 5885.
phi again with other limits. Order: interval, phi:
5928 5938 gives 13.7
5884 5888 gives 11.8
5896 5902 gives 12.8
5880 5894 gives 12.7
